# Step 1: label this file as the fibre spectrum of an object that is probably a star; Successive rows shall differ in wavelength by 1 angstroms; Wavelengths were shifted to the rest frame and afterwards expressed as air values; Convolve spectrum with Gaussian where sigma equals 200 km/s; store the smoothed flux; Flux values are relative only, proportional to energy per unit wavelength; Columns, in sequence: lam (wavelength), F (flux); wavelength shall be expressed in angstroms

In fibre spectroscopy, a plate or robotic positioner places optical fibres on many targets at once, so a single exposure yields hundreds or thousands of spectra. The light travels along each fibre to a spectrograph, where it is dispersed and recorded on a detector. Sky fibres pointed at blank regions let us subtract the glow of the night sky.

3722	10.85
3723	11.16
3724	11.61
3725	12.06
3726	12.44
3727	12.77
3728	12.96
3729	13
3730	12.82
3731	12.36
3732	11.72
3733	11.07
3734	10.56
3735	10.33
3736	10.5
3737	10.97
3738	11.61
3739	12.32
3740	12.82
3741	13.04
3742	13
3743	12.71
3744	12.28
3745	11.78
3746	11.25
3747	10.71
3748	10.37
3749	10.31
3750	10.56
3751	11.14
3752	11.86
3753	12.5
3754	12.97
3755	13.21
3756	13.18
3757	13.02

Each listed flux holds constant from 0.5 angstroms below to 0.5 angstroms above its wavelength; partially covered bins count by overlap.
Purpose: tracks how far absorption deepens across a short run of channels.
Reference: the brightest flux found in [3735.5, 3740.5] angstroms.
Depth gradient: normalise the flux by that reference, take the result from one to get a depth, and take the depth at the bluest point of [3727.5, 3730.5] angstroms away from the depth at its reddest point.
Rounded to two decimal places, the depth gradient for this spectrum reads 0.01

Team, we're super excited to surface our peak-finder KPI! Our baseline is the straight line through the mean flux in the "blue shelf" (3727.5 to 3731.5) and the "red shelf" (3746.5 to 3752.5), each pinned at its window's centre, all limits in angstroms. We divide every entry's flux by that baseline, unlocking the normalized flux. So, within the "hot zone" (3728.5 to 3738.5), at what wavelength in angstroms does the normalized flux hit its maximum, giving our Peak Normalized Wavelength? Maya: 3729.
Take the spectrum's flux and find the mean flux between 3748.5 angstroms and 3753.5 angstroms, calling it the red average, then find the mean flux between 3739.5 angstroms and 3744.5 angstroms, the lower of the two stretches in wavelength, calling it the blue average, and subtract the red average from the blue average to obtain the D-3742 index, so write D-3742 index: 1.5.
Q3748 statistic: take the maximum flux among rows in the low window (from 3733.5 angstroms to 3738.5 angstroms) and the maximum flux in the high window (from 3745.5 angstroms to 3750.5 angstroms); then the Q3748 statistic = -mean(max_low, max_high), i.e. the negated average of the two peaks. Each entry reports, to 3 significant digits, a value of -11.4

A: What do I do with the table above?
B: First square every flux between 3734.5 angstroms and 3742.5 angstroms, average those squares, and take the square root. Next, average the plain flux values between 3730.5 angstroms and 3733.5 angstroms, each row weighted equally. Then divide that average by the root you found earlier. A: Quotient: 0.99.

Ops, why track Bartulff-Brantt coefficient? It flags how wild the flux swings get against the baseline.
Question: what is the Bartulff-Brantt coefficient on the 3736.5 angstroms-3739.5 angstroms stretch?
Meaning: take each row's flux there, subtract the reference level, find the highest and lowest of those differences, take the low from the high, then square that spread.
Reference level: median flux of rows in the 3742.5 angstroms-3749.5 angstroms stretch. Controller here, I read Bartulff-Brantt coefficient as 1.8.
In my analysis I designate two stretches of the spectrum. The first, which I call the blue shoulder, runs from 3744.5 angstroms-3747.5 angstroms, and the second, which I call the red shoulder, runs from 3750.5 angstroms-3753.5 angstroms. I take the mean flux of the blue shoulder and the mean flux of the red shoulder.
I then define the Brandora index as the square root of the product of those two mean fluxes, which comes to 11.5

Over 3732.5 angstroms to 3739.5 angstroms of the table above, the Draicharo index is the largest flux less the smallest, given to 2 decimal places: 1.99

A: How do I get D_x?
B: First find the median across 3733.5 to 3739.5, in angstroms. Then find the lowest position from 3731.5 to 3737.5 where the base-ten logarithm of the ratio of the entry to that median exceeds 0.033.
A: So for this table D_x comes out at 3732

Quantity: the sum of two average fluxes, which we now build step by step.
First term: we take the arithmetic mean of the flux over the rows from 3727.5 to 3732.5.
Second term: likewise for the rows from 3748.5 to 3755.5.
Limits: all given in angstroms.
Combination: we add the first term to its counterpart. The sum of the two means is 24.4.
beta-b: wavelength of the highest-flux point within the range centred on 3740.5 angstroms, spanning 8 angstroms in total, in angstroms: 3741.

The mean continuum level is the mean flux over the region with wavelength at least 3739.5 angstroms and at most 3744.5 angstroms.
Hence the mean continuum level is 12.8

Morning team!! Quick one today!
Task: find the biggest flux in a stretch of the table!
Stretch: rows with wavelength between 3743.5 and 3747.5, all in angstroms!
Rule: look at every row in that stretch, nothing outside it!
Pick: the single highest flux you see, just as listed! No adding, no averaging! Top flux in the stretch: 12.28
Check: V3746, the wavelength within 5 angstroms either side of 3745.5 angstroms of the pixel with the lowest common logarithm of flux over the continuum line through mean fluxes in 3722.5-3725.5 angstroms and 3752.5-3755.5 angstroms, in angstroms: 3749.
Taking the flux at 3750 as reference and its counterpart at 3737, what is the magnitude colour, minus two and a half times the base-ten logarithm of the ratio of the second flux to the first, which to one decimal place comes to 0.0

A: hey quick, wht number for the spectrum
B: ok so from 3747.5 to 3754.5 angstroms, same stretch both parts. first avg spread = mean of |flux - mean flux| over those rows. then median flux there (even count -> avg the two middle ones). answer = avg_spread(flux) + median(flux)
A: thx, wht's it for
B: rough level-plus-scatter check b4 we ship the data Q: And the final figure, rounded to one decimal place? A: 12.0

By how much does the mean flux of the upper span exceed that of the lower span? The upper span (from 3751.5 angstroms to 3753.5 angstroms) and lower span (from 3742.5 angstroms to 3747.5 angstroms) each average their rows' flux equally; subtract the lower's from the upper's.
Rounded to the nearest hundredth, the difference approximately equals 0.43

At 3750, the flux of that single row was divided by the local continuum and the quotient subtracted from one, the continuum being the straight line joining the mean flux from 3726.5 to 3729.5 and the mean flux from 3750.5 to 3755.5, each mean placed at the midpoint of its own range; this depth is 0.15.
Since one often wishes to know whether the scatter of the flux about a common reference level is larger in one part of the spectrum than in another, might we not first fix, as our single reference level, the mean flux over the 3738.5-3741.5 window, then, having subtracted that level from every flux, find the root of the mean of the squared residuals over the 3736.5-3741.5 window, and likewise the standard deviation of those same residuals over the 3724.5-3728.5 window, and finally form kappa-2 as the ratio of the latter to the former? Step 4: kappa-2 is 0.4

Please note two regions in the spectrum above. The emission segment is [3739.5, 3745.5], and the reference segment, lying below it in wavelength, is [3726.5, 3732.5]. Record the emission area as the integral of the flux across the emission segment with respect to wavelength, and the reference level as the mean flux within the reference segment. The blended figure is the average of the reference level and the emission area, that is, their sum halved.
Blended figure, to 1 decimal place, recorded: 44.1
